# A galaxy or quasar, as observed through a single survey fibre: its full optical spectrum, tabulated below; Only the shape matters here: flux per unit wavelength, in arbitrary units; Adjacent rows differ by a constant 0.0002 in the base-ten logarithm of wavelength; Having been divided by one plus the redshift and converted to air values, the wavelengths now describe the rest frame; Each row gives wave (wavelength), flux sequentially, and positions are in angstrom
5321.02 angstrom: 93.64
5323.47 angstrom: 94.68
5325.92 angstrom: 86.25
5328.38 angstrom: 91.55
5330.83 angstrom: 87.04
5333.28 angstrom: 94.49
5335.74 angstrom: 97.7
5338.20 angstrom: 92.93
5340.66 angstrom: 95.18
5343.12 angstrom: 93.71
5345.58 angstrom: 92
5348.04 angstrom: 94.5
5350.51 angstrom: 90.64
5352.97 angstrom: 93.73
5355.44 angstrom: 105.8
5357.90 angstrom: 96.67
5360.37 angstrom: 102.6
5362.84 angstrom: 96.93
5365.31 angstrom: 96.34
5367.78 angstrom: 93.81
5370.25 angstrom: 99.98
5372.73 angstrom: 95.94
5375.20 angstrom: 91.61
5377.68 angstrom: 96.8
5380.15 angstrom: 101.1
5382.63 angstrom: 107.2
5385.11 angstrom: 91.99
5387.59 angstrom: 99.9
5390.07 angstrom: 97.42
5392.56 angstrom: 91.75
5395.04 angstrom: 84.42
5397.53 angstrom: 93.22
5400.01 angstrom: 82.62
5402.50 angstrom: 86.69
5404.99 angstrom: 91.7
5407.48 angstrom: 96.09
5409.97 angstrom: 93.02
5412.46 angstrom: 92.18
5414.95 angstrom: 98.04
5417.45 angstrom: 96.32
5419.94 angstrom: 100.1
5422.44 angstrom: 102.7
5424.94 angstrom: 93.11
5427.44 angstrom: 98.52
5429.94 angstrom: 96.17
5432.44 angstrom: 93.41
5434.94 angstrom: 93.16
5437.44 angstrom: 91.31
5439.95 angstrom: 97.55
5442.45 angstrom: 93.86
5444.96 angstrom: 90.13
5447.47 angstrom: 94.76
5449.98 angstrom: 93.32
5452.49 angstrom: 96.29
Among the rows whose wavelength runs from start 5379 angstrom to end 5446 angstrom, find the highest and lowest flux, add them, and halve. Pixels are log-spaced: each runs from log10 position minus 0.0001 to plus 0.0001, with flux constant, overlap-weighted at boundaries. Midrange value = 95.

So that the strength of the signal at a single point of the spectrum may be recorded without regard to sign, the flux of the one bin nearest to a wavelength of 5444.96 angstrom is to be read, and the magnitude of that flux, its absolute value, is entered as 90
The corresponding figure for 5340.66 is 95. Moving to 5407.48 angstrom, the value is 96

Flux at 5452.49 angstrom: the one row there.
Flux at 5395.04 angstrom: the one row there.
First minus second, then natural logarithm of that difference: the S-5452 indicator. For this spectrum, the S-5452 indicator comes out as 2.5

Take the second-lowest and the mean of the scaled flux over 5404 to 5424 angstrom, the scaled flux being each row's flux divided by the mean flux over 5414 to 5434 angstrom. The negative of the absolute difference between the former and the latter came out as -0.042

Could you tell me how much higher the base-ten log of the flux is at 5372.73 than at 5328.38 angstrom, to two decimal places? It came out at 0.02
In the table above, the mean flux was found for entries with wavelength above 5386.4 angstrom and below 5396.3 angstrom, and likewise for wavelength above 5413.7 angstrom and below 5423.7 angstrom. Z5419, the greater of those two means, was 99.3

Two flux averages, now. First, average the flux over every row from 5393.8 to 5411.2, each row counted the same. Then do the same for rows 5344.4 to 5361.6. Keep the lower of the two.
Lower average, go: 90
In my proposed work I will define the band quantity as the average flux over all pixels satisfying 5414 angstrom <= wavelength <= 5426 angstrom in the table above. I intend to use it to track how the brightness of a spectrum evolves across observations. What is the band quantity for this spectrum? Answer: 98.1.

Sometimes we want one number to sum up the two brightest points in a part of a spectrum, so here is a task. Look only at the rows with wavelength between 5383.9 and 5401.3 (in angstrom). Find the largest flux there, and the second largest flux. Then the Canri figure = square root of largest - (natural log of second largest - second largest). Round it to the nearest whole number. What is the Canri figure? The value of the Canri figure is 103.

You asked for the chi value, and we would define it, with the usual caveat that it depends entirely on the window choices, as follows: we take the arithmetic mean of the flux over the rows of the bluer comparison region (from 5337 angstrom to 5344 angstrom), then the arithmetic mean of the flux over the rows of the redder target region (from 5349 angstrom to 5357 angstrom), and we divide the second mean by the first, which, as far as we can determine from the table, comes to 1.03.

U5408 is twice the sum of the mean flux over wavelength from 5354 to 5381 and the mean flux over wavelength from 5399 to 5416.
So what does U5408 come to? 379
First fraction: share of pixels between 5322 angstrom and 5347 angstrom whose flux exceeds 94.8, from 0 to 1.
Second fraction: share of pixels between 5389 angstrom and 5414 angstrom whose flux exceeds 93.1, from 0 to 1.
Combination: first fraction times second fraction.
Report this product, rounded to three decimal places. 0.060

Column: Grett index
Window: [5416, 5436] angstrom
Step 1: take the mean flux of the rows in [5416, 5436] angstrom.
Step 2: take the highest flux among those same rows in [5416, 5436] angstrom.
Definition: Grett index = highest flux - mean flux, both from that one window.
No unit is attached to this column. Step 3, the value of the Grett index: 6.0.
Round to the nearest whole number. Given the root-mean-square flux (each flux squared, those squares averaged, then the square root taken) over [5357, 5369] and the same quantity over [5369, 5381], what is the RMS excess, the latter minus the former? 0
